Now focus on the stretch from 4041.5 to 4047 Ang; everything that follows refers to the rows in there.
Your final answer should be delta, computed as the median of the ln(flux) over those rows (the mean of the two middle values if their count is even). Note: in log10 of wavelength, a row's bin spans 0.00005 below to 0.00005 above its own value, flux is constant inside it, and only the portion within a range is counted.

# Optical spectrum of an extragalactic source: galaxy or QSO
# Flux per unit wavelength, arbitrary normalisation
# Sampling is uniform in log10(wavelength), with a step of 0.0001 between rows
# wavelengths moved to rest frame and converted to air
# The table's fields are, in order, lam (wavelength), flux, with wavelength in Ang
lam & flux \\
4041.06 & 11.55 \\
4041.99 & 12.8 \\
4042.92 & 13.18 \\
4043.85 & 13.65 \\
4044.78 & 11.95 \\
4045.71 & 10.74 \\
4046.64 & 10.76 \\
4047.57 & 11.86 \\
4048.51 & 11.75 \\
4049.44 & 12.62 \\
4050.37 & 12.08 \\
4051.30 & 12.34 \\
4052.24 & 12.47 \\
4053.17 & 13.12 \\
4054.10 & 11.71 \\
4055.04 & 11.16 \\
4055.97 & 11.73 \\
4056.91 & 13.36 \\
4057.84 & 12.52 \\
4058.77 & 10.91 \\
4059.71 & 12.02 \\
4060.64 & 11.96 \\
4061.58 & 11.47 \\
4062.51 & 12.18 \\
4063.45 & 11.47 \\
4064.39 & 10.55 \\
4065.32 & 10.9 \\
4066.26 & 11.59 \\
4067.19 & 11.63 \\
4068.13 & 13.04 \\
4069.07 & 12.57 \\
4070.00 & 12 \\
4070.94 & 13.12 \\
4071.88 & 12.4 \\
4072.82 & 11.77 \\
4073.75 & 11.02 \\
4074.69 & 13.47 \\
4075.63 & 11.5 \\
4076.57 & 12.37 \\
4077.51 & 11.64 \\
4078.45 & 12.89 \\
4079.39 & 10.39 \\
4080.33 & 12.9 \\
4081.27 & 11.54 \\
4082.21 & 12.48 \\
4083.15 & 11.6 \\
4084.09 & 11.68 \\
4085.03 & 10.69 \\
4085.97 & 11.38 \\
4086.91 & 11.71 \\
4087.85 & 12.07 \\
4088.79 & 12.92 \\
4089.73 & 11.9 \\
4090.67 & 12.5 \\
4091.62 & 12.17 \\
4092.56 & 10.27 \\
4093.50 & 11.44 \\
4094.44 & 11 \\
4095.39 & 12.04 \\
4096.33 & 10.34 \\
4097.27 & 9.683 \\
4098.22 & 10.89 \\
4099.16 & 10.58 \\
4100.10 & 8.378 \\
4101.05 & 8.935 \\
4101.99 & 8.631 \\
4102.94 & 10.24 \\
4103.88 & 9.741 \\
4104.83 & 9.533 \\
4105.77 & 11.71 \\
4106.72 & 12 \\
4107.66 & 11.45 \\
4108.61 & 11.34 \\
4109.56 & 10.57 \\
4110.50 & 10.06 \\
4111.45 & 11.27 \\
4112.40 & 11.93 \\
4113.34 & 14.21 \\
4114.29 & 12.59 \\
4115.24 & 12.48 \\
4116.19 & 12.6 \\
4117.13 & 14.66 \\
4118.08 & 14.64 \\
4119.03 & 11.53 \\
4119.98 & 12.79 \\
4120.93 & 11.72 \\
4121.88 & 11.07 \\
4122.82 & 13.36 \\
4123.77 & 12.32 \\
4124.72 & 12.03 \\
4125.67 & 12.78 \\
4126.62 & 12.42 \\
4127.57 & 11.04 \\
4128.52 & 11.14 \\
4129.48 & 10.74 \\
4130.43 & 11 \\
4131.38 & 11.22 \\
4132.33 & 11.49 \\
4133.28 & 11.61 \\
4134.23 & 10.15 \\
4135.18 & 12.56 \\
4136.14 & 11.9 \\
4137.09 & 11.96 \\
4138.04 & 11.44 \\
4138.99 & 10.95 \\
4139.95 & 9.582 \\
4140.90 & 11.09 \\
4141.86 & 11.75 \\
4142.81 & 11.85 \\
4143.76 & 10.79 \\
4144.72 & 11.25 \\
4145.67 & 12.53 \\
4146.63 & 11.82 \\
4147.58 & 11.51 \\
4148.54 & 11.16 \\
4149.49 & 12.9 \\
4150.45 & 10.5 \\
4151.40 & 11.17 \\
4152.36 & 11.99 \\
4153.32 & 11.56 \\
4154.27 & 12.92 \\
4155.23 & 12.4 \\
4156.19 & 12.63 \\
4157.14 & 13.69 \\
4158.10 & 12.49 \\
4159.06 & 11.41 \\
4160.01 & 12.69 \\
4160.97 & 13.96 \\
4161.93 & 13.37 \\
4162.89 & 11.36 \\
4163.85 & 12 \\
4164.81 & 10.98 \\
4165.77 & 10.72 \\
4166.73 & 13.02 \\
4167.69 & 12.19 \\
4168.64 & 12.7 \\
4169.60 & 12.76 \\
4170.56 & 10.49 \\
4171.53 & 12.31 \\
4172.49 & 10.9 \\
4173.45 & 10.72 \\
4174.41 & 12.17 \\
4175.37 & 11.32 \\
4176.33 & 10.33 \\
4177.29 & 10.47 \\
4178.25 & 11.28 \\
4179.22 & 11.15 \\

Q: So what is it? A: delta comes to 2.52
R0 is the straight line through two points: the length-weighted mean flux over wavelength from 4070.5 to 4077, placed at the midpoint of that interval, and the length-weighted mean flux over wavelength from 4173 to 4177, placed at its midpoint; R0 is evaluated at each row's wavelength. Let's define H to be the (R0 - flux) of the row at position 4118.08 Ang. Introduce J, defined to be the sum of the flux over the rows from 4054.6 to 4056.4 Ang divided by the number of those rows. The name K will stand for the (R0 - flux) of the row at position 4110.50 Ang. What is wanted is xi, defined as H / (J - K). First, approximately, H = -2.9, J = 11.4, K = 1.8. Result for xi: -0.30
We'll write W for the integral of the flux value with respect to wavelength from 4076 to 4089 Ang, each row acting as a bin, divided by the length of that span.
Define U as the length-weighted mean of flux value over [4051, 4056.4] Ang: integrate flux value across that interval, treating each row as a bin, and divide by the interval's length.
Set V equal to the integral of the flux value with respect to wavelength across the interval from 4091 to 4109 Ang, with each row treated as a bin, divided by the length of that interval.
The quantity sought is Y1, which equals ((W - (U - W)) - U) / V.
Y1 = -0.04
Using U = 12.1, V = 10.6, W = 11.9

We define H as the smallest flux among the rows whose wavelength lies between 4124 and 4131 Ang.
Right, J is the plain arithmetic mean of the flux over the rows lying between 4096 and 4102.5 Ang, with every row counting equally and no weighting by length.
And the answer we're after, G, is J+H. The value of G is 20.4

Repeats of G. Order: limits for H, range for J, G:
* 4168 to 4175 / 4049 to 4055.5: 22.7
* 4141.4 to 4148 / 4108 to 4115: 22.5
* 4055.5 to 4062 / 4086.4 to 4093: 22.8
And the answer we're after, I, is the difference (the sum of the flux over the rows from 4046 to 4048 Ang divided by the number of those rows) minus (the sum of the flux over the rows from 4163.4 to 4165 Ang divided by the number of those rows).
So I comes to -0.2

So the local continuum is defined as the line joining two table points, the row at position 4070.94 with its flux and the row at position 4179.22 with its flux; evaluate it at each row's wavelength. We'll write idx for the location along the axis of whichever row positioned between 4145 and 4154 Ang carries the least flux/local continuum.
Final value 4150.45 Ang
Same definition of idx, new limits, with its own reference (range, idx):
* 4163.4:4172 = 4170.56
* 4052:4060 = 4058.77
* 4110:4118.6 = 4110.50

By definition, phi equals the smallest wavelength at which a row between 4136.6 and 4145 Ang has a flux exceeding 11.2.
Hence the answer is 4137.09 Ang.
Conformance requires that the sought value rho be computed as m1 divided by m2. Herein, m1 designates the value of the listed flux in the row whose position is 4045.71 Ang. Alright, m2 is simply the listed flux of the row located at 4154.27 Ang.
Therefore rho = 0.83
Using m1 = 10.74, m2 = 12.92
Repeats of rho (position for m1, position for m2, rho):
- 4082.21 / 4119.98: 0.98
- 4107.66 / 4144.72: 1.02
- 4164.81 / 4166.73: 0.84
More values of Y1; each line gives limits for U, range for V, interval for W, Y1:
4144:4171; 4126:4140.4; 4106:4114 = -0.08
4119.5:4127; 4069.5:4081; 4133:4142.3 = -0.17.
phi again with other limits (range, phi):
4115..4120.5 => 4115.24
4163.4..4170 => 4163.85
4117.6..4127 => 4118.08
